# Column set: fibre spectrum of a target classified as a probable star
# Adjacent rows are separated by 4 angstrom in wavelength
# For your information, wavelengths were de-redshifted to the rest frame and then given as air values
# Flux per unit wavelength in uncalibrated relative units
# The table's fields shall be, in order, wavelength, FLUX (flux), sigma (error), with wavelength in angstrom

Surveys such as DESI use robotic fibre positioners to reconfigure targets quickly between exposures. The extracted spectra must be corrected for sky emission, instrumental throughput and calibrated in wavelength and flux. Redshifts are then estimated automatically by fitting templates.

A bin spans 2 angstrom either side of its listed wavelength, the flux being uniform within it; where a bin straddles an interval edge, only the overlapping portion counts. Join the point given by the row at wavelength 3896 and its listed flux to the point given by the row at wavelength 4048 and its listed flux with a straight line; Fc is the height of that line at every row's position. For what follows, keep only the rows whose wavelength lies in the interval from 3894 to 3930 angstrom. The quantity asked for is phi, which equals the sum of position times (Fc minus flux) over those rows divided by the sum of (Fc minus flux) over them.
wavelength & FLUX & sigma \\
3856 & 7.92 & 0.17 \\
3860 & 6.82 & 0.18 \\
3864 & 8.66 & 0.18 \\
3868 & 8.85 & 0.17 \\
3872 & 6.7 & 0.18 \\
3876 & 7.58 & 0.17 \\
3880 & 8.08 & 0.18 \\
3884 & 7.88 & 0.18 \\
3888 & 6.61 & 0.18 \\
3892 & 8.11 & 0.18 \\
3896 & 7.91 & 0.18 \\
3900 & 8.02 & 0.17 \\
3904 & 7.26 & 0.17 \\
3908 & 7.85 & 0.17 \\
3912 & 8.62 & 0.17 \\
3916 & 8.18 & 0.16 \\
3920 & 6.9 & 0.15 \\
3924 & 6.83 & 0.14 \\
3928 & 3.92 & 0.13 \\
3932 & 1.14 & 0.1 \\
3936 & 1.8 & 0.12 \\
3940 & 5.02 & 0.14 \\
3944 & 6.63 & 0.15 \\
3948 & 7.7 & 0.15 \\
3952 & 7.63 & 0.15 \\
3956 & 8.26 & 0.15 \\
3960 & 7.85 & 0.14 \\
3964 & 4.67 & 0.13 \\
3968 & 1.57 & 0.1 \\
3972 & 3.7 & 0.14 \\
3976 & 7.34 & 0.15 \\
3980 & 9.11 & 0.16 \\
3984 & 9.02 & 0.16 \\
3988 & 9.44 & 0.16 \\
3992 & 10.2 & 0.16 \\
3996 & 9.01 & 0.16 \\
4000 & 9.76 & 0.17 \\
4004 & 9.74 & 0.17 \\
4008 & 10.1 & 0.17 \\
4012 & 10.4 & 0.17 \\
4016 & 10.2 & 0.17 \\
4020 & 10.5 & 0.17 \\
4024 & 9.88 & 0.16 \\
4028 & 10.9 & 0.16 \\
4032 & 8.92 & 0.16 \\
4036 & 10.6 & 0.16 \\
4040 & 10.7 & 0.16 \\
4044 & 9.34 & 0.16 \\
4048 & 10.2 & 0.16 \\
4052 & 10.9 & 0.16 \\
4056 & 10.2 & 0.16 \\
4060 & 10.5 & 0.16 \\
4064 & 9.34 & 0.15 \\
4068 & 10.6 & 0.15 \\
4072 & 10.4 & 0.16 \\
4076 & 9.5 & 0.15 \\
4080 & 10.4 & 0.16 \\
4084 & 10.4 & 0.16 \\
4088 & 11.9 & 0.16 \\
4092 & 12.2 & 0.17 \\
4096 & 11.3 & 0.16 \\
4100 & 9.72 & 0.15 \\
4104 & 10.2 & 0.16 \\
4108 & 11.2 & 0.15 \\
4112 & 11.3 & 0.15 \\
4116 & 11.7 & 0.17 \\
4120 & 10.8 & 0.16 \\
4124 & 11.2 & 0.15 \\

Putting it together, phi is 3924.0 angstrom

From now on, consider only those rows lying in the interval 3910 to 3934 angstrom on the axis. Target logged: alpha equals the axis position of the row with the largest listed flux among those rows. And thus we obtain 3912 angstrom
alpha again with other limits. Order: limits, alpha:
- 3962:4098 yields 4092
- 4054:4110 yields 4092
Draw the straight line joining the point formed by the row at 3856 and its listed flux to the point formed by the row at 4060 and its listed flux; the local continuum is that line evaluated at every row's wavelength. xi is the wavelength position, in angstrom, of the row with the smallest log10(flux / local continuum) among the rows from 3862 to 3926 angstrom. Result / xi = 3924 angstrom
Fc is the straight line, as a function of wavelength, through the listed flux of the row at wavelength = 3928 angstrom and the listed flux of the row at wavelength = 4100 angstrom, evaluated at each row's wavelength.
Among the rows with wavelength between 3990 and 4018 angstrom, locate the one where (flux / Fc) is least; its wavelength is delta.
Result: 3996 angstrom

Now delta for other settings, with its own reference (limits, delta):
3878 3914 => 3904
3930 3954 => 3932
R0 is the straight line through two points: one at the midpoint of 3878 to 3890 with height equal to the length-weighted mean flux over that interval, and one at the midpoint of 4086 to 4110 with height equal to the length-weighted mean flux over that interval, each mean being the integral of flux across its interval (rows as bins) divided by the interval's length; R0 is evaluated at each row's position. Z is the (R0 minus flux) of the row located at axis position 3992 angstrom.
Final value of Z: -0.9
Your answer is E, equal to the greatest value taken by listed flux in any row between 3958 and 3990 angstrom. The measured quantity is 9.44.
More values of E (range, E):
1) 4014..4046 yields 10.9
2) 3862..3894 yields 8.85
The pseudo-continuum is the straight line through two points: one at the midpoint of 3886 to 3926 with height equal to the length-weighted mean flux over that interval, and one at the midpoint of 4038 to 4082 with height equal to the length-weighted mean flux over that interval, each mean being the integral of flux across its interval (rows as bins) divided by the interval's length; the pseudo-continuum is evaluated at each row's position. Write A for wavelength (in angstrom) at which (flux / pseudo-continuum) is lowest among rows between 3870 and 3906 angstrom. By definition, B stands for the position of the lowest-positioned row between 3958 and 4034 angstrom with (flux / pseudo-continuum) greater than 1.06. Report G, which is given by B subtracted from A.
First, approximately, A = 3888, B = 3992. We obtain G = -104 angstrom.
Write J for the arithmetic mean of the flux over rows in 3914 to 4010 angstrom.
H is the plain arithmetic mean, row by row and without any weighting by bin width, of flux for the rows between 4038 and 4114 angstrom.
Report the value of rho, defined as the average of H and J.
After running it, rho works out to 8.72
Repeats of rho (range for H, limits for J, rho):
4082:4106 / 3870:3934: 8.96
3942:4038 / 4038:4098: 9.49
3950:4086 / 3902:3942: 7.45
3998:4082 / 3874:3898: 8.92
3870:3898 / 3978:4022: 8.66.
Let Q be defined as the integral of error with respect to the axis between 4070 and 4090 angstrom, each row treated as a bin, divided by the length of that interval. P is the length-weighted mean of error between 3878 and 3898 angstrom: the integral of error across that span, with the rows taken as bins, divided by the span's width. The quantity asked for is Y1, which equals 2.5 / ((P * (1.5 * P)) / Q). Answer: 8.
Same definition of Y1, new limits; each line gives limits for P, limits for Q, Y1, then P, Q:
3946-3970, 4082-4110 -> 14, 0.137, 0.159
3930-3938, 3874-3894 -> 25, 0.110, 0.178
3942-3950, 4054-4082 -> 12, 0.150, 0.156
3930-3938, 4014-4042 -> 22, 0.110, 0.163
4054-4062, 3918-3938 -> 8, 0.160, 0.128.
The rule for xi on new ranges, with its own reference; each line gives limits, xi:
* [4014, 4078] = 4032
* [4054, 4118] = 4100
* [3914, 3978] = 3932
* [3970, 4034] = 3972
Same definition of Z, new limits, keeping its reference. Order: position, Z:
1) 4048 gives 0.1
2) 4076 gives 1.2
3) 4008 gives -0.5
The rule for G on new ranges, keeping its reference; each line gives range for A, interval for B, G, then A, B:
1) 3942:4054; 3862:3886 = 104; 3968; 3864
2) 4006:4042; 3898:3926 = 132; 4032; 3900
